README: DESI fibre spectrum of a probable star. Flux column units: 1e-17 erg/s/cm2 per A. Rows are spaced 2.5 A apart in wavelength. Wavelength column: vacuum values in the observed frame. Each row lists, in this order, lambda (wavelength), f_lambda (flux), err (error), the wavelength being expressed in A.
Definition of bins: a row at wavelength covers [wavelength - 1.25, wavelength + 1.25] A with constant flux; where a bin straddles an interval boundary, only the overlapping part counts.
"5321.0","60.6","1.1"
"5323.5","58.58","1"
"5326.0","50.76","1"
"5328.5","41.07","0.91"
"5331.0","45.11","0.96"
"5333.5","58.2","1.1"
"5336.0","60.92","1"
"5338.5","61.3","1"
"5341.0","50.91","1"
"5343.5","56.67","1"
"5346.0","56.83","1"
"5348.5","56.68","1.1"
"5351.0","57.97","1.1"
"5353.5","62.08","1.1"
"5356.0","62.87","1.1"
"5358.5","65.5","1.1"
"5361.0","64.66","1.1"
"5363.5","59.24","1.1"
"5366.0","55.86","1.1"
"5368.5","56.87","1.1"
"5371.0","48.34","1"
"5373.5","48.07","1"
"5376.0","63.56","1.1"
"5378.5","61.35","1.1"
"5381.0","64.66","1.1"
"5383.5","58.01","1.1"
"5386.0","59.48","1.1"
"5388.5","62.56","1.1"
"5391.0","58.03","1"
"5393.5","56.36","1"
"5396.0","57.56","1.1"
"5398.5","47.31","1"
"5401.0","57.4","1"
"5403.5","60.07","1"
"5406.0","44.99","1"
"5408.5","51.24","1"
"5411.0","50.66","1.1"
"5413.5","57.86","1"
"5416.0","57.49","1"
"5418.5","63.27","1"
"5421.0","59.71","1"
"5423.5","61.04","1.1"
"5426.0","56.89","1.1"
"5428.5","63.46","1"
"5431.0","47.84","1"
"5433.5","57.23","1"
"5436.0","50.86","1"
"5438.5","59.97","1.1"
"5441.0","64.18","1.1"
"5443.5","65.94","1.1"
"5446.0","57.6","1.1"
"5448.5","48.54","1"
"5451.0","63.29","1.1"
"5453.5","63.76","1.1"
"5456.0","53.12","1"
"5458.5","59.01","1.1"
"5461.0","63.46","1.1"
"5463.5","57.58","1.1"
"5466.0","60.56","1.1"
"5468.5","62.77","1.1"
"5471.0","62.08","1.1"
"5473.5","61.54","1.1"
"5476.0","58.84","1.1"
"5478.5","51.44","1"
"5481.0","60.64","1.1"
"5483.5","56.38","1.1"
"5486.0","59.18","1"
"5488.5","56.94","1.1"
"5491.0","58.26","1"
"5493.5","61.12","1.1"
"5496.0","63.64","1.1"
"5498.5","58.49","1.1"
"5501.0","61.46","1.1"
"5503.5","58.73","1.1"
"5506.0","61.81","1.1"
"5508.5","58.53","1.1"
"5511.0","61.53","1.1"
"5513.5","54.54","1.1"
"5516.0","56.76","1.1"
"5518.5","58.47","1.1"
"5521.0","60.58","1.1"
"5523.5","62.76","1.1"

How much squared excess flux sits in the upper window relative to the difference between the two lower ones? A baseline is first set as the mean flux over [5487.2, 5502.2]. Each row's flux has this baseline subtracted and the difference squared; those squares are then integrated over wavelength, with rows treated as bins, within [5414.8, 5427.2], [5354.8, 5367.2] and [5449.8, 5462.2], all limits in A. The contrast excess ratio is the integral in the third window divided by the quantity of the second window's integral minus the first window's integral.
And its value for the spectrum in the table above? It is 1.7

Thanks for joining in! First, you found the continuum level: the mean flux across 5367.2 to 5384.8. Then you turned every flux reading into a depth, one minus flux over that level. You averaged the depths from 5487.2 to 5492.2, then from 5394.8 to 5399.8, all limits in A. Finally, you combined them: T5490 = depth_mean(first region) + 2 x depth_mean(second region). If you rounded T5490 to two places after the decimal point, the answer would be 0.16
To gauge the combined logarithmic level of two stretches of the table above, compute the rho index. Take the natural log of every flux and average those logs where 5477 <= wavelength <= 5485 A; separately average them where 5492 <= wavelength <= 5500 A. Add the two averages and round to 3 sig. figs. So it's 8.14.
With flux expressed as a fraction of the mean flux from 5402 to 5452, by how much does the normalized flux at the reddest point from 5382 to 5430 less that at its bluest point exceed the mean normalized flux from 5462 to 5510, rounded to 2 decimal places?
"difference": -0.95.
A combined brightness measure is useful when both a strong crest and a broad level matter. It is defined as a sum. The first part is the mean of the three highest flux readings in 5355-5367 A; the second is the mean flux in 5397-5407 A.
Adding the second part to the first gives 117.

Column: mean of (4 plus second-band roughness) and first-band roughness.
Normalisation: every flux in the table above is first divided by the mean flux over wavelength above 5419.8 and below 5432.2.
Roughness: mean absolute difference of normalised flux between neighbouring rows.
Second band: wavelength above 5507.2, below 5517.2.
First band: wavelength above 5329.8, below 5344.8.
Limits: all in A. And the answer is 2.091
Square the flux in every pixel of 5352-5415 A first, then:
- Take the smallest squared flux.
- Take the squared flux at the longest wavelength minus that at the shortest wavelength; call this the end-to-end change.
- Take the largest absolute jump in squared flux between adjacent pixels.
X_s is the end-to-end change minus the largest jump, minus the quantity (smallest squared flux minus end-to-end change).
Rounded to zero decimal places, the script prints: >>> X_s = -4766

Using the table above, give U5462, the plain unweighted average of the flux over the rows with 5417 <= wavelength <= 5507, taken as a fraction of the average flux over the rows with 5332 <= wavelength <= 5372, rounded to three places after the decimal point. 1.013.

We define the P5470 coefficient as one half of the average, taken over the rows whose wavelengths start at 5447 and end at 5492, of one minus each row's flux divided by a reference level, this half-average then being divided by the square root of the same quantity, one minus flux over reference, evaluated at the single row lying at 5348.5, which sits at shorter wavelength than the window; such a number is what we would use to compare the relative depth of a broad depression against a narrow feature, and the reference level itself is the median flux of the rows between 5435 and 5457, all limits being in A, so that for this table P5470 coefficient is 0.044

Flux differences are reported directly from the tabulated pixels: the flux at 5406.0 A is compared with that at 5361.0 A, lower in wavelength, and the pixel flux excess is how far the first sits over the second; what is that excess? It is -20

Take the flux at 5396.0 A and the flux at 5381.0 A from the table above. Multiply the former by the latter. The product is 3722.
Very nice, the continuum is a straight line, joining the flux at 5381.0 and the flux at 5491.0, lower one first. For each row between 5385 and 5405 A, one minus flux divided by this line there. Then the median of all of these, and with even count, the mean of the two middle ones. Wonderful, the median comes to 0.10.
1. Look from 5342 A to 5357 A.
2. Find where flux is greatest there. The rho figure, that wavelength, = 5356.0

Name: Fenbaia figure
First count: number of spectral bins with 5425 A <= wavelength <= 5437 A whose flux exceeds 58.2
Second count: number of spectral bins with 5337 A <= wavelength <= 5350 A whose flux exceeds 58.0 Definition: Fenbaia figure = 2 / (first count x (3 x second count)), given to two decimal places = 0.67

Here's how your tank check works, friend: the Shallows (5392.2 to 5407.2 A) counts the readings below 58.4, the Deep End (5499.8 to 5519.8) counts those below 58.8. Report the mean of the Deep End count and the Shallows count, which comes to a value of 5.0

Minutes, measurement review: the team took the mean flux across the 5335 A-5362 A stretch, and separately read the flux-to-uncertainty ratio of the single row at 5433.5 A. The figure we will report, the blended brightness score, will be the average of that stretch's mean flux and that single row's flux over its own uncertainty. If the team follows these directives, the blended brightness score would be 58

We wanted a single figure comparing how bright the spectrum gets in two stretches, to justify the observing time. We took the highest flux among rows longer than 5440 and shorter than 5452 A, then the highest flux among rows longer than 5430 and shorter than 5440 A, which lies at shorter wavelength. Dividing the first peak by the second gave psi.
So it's 1.10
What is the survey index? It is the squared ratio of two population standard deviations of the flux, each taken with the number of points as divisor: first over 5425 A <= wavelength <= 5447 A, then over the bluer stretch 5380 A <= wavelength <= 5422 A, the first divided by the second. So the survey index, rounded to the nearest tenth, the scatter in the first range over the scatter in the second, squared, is 1.2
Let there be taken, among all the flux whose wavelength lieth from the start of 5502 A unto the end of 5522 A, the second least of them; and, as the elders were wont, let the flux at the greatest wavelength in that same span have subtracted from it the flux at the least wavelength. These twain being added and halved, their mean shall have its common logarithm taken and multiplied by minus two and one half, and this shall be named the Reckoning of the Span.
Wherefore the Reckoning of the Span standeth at -3.67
